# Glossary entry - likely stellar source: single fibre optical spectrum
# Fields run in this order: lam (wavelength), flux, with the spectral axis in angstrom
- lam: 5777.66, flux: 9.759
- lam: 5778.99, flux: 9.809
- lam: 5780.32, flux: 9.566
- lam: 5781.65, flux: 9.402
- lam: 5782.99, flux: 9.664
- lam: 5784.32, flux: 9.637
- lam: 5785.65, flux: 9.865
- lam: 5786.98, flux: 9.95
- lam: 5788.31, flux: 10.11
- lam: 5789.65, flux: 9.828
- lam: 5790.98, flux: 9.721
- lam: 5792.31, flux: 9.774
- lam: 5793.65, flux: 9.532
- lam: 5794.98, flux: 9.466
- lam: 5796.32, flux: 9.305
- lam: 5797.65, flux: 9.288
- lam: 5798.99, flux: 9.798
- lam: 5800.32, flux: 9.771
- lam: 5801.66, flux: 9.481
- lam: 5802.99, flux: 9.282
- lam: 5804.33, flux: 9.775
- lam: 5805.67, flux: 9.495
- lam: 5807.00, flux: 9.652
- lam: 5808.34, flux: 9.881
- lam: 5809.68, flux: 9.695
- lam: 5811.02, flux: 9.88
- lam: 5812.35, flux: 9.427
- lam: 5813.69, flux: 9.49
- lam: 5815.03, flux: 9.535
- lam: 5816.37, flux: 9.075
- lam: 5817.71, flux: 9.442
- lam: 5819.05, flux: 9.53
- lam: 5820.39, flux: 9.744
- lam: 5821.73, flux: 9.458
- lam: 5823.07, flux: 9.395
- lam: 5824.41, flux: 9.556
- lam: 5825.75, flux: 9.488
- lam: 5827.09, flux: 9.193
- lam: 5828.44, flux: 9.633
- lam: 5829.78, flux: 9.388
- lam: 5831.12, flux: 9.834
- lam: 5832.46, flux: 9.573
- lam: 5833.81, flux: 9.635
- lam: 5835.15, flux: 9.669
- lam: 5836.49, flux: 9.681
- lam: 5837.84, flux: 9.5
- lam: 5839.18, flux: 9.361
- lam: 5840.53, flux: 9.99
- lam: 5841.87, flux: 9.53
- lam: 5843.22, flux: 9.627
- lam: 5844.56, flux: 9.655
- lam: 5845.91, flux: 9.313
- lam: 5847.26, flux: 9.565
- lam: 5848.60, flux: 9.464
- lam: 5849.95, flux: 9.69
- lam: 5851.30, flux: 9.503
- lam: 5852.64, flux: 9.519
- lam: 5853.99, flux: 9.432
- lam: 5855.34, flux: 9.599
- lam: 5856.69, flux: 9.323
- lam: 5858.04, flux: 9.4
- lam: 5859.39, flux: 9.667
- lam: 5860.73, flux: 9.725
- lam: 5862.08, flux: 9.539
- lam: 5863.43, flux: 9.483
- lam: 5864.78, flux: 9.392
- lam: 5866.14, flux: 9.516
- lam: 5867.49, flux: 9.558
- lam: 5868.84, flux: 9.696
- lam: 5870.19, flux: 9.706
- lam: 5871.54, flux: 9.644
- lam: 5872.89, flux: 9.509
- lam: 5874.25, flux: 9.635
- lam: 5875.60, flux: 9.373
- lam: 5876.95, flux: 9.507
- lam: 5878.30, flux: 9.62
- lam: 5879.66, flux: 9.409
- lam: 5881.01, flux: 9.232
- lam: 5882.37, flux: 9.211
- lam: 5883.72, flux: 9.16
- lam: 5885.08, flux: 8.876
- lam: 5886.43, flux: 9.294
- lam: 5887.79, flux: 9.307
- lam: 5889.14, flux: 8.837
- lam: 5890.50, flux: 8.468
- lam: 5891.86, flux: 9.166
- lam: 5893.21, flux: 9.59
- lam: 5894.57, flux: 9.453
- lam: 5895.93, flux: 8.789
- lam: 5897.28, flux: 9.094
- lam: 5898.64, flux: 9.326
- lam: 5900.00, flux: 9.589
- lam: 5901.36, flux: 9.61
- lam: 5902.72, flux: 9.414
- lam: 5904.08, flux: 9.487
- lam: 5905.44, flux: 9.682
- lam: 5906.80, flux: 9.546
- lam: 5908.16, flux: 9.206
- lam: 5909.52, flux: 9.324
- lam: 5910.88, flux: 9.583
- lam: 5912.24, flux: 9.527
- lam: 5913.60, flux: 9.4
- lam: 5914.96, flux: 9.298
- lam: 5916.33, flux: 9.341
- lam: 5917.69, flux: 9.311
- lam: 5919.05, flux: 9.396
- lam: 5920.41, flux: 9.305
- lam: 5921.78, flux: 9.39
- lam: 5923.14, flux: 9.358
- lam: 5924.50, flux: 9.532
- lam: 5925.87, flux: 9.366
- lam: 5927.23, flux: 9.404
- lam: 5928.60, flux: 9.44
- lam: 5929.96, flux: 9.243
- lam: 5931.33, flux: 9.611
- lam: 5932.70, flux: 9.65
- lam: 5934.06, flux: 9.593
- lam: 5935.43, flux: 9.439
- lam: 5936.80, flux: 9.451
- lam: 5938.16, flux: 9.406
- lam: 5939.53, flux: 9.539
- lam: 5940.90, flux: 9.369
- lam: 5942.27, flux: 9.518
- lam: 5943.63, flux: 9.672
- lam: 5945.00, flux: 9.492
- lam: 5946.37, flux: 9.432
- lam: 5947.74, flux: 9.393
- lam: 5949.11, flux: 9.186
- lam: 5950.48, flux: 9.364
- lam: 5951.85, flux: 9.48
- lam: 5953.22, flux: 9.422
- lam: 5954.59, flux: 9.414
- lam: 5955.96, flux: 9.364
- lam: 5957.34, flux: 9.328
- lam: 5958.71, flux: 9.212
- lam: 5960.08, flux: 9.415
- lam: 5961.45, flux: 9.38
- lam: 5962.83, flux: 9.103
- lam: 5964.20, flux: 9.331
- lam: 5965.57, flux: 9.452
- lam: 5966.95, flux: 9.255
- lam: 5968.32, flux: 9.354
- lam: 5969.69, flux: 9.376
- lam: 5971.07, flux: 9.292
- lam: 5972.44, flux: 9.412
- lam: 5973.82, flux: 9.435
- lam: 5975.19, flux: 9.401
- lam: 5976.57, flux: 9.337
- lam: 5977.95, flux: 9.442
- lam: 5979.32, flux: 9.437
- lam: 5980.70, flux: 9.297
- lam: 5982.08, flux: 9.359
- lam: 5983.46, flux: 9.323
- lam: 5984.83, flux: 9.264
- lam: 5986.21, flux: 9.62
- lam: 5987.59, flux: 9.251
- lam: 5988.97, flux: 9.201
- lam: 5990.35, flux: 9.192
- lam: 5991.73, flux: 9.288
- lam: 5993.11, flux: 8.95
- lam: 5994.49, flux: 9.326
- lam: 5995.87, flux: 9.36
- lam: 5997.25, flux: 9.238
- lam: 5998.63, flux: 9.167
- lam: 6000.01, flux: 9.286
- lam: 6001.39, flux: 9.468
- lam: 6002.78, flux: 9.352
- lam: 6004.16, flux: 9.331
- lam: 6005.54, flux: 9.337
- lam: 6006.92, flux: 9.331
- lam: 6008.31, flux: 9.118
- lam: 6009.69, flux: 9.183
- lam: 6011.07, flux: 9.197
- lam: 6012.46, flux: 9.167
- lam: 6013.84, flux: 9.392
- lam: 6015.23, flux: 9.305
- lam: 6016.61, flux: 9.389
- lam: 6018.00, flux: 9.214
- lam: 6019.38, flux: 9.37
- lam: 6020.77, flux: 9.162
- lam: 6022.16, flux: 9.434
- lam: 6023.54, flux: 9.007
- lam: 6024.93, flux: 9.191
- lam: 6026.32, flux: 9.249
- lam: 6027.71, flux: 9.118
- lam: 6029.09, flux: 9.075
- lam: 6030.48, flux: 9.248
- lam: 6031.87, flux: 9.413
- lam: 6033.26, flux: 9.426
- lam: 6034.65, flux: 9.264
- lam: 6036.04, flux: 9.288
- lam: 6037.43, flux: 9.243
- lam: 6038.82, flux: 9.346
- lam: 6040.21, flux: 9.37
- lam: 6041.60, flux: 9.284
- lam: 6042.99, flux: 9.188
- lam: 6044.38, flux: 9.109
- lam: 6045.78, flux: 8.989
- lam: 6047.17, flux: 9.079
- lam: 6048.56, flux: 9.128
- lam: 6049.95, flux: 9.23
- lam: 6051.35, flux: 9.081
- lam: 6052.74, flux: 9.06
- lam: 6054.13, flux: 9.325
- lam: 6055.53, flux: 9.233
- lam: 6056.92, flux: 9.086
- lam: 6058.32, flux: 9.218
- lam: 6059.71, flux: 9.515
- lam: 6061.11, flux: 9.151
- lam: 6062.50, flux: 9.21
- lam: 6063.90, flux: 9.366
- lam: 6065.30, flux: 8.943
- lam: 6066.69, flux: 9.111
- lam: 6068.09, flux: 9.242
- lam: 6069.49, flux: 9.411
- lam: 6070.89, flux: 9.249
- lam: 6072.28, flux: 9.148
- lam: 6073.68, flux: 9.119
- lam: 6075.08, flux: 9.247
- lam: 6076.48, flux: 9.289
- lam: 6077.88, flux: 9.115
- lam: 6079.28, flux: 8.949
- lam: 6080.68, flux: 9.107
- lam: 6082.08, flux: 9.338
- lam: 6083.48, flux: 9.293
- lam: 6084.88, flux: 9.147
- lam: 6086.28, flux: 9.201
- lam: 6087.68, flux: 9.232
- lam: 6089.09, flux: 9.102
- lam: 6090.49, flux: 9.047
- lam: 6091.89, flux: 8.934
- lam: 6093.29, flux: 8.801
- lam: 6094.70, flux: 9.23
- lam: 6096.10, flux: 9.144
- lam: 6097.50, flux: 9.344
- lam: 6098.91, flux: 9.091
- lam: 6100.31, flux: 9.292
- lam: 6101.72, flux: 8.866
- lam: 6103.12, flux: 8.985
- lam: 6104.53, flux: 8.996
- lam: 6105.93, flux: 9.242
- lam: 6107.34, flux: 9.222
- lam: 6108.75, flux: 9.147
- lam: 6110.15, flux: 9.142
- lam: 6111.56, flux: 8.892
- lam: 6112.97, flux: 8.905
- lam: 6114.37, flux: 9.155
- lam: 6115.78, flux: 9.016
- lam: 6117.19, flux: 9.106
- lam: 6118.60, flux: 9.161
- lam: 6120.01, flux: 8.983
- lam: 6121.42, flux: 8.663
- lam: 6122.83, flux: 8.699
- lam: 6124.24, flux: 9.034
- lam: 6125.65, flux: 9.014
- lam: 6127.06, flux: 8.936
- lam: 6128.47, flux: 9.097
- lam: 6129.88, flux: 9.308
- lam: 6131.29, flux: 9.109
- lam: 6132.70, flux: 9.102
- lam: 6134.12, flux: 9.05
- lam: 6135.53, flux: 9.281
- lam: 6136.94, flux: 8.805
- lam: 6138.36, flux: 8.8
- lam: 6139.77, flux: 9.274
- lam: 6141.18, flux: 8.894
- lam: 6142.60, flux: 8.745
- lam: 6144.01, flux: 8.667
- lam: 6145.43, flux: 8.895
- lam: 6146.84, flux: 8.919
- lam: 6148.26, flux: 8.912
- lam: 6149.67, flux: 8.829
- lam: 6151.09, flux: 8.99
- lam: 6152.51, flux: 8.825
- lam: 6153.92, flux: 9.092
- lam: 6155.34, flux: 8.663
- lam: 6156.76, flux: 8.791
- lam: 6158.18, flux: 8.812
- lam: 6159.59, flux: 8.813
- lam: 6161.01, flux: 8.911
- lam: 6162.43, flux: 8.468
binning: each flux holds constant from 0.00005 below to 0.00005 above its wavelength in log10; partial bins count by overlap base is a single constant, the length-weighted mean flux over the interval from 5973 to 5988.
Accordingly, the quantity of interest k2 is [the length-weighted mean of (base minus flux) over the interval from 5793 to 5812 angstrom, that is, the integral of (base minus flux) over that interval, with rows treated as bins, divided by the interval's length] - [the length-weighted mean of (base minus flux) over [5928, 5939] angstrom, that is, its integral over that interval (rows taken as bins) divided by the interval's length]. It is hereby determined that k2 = -0.11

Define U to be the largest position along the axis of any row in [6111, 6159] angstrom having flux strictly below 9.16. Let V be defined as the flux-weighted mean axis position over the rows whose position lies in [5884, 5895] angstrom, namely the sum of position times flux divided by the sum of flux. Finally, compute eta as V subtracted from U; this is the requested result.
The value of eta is 268.3 angstrom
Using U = 6158.18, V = 5889.9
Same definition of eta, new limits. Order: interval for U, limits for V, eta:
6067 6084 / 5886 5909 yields 183.3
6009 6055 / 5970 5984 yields 75.5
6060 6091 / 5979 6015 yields 94.0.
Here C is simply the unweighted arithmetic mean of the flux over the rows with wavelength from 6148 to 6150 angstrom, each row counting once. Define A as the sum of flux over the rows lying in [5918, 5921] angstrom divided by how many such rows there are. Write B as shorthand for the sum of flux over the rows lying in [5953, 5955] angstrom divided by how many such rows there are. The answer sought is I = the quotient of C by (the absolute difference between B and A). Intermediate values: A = 9.4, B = 9.42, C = 8.9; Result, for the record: 131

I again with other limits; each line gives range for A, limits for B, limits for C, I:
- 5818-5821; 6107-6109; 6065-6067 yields 20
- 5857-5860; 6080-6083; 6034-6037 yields 30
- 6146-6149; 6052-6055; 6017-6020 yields 34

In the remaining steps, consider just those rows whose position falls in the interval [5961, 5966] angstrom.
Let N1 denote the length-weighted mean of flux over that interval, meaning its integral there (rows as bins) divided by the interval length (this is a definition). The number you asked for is 9.31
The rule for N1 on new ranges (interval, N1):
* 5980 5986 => 9.33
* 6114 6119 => 9.09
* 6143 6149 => 8.85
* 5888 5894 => 9.05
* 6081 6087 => 9.24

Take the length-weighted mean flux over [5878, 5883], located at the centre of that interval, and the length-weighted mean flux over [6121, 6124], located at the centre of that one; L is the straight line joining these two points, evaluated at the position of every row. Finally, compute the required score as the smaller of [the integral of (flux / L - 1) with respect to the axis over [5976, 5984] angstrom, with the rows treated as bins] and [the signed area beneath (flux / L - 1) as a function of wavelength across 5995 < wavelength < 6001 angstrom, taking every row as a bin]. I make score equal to 0.15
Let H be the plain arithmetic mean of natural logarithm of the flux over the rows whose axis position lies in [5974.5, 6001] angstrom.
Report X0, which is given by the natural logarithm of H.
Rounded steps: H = 2.23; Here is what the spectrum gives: 0.802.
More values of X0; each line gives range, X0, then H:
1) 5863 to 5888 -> 0.808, 2.24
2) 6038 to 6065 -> 0.798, 2.22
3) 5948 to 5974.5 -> 0.804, 2.23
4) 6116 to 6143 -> 0.787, 2.20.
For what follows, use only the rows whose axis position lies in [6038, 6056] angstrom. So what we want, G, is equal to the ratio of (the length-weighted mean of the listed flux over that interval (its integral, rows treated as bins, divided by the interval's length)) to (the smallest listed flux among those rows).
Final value 1.02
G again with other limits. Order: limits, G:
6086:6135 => 1.05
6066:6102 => 1.04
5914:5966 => 1.03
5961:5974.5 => 1.03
